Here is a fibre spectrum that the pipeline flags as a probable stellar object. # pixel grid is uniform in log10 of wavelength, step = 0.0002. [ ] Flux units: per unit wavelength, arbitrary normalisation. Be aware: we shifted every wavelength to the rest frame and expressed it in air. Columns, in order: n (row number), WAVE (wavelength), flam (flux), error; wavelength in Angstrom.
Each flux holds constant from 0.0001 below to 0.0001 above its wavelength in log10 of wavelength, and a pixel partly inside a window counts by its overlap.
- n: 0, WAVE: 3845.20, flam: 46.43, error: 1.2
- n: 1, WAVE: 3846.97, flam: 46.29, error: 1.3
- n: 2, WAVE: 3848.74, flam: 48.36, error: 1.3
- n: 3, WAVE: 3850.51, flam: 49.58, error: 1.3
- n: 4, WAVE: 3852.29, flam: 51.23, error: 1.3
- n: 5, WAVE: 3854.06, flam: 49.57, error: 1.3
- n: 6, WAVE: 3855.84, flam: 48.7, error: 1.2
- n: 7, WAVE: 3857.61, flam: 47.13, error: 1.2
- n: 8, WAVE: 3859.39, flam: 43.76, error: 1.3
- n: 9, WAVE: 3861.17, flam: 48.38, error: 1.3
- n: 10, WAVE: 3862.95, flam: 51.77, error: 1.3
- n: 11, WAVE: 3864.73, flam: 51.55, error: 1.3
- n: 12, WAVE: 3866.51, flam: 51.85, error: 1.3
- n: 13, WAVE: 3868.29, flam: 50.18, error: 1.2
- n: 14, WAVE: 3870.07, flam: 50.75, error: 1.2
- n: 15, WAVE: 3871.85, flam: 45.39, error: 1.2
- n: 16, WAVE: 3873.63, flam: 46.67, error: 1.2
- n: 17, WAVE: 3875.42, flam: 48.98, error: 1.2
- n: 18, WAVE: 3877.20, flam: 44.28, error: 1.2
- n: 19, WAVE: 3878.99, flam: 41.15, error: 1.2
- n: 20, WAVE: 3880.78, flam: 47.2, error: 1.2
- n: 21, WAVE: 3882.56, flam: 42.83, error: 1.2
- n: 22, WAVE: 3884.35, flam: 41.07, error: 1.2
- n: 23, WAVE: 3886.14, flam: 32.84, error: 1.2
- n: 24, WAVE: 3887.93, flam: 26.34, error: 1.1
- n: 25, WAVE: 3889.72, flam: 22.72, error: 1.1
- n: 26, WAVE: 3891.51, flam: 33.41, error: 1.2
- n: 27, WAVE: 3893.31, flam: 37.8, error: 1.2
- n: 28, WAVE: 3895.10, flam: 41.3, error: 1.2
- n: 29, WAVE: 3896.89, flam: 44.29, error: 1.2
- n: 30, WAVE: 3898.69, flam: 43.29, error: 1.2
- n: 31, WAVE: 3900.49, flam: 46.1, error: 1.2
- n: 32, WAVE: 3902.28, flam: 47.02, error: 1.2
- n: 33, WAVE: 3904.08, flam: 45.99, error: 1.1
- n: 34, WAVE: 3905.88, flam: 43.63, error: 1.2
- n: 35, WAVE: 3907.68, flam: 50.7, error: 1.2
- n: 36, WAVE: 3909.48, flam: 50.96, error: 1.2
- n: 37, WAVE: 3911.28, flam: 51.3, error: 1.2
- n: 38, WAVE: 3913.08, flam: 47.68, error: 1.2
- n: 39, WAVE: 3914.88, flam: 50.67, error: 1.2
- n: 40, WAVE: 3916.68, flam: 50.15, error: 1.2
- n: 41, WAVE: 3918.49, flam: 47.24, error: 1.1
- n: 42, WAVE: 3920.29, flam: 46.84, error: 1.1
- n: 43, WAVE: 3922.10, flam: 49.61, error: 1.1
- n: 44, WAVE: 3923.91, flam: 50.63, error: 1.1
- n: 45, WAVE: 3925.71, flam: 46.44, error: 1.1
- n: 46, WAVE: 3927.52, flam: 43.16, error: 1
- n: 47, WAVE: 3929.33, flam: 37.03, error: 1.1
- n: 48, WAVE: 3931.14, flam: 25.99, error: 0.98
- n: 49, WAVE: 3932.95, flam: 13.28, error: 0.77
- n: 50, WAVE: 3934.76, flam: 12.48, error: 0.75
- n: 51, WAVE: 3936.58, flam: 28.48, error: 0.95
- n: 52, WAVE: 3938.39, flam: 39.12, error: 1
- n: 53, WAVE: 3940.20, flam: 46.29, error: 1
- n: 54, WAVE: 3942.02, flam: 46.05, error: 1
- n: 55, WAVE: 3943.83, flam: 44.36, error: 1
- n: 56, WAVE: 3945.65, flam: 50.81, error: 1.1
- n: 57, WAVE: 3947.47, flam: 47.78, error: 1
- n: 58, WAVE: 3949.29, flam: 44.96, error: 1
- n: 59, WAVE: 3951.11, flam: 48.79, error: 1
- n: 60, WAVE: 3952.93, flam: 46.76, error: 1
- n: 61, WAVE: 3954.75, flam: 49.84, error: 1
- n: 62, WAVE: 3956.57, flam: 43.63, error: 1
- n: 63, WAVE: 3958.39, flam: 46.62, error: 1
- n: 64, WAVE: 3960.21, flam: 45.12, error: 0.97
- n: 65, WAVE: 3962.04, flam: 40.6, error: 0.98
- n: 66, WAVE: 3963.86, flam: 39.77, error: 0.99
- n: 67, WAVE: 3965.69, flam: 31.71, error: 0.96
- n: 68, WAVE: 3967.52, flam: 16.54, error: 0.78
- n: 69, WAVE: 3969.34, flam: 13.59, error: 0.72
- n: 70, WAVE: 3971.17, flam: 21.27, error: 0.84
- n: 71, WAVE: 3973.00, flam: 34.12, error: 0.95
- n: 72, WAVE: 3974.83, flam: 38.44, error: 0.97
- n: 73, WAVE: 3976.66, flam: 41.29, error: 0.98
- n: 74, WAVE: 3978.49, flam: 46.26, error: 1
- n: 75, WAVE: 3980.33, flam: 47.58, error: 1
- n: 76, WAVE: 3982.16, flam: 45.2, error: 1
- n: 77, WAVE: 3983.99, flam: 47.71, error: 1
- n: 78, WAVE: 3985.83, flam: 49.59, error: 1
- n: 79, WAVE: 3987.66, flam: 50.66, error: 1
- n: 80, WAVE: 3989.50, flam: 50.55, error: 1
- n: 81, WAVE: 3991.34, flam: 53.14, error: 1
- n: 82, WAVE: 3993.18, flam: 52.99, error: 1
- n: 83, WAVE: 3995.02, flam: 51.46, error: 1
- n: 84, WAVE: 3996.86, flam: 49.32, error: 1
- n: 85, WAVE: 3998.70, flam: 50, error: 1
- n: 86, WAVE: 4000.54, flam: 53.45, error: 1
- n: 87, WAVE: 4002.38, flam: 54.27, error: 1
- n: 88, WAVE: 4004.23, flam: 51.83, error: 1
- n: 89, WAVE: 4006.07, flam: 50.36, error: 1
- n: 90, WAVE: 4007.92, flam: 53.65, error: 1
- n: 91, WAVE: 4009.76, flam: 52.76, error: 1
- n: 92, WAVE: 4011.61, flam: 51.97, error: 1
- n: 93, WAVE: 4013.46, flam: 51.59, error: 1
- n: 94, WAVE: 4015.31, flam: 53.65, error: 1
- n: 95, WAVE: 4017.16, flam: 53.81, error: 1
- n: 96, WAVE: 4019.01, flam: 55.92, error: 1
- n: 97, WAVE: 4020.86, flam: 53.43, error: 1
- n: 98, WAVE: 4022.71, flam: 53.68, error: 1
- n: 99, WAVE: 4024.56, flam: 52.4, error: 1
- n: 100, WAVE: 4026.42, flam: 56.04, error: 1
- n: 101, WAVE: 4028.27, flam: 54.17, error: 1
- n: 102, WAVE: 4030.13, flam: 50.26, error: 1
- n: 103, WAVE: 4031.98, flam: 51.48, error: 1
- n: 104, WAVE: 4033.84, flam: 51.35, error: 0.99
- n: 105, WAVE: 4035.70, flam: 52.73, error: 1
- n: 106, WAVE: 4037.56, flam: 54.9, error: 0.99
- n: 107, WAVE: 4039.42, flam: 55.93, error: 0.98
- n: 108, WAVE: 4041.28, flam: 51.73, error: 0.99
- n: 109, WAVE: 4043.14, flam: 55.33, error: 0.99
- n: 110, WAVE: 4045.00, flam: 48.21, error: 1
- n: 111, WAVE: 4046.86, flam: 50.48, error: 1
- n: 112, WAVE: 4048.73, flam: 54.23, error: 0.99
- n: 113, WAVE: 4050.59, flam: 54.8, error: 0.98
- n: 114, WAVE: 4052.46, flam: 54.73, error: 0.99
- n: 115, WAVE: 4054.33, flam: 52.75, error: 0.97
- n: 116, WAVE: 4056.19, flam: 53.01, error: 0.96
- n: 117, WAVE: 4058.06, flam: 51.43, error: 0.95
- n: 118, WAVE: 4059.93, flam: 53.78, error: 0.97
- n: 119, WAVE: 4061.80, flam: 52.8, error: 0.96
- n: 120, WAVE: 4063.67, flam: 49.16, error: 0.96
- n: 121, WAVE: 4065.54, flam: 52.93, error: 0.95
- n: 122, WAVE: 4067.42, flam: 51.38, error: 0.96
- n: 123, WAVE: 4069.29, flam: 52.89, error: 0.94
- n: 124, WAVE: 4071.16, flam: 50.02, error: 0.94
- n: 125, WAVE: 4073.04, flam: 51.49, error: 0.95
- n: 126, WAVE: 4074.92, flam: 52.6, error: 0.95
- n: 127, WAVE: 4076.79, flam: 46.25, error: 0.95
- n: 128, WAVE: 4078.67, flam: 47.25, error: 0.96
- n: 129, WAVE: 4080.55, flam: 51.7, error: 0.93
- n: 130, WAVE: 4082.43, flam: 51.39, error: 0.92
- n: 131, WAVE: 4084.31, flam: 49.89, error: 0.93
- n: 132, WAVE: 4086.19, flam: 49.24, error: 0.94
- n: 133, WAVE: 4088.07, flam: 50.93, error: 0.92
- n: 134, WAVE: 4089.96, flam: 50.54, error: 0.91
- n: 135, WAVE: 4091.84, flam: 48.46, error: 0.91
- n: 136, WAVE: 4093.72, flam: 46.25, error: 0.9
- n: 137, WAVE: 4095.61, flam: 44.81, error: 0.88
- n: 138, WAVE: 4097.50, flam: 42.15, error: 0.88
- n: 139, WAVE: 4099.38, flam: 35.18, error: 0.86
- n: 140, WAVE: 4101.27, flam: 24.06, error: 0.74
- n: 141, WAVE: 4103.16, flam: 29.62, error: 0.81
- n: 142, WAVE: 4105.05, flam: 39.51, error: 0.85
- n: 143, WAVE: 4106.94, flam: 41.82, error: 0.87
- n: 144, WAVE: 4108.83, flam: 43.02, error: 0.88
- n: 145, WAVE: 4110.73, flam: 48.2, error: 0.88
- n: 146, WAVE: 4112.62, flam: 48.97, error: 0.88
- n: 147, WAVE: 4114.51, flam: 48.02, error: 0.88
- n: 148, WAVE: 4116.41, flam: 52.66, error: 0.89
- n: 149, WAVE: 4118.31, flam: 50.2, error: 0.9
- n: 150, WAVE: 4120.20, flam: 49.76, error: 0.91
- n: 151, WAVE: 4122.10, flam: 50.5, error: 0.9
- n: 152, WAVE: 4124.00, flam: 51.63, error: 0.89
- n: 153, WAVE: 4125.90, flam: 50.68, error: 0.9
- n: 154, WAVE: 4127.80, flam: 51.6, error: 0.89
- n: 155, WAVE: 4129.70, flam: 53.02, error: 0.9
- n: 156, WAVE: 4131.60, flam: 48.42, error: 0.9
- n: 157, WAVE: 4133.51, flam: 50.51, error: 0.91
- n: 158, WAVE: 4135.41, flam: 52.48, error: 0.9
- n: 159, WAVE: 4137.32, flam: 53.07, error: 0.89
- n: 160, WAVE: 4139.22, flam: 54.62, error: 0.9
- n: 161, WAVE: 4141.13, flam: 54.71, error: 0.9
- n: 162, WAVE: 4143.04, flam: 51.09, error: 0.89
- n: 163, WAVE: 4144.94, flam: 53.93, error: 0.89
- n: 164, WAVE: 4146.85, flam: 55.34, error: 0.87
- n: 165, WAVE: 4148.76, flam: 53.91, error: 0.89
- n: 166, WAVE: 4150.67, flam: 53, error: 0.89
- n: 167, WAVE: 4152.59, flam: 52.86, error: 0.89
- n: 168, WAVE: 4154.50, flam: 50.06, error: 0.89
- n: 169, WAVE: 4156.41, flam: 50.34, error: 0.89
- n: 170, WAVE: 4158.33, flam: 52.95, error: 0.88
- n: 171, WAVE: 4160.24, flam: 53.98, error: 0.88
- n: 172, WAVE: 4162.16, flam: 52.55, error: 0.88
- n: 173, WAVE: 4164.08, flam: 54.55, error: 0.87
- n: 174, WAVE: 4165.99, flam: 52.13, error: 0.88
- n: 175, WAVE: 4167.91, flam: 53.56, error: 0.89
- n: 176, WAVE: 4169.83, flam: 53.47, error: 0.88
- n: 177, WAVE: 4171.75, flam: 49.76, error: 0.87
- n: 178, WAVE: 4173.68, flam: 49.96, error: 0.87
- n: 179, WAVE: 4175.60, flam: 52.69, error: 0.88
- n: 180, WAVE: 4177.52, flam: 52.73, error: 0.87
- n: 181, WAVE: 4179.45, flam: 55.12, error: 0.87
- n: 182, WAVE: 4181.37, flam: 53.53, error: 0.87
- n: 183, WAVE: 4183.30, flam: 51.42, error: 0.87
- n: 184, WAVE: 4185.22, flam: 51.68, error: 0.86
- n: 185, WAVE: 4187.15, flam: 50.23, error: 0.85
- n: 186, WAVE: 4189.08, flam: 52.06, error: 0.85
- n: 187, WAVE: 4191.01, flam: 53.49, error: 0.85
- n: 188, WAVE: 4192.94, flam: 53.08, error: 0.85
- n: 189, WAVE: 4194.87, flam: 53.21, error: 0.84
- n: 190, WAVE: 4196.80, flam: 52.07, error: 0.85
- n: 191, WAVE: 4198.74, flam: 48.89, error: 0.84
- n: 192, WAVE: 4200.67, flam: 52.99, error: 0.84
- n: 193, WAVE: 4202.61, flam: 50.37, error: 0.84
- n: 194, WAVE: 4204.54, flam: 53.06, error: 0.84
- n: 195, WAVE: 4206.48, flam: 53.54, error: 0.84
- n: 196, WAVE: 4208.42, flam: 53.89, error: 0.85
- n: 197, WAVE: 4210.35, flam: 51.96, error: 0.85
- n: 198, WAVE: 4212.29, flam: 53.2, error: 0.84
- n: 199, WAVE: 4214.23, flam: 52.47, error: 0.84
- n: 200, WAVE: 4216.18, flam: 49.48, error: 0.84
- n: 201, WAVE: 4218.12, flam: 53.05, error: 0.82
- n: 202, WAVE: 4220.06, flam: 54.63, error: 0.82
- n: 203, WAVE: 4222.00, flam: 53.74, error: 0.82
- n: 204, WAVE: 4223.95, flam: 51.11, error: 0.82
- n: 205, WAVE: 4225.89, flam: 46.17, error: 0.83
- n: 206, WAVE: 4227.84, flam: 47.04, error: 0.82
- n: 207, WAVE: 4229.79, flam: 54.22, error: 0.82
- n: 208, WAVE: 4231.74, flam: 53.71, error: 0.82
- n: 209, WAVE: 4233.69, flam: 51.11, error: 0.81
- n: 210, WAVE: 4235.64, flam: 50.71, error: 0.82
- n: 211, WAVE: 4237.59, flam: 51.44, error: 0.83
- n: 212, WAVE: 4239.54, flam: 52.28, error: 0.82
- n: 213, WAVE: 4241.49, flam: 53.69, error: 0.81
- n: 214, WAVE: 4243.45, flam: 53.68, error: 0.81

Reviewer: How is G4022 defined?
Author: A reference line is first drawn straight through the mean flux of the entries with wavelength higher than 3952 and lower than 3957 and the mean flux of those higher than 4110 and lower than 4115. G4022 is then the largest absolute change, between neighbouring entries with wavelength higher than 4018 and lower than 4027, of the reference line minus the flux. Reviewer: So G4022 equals 3.6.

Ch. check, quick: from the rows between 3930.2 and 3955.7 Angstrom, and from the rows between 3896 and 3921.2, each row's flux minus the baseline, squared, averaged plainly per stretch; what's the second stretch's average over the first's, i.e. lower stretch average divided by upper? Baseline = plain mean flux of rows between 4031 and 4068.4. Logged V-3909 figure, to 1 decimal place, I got 0.1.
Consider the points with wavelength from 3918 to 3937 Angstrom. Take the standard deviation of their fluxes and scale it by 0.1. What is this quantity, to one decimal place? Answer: 1.4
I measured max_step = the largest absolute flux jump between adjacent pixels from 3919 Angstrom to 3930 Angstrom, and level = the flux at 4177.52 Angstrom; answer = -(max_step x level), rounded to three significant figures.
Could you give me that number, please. -323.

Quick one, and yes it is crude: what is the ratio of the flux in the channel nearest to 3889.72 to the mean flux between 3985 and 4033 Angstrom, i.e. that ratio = 0.43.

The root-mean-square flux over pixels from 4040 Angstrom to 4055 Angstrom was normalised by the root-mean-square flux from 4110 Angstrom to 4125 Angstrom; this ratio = 1.06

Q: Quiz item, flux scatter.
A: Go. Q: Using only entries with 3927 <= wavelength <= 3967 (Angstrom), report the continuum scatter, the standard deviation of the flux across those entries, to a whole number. 11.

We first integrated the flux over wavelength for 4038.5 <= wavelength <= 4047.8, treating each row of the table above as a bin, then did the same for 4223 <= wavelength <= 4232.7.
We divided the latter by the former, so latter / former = 1.01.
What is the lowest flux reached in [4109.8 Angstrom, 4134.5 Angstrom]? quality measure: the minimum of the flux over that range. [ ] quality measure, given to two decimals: 48.02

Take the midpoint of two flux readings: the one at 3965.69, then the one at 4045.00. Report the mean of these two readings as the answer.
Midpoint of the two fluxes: 40.0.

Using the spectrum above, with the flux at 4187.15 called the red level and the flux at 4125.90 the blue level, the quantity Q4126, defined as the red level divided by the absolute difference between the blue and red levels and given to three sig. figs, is 112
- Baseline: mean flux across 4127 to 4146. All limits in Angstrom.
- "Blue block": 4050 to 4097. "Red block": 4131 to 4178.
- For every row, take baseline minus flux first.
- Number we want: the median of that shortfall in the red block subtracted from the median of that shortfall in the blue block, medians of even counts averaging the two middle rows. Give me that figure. 1.5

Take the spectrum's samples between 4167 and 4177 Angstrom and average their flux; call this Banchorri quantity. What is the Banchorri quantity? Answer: 52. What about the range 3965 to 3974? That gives 23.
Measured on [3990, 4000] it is 51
